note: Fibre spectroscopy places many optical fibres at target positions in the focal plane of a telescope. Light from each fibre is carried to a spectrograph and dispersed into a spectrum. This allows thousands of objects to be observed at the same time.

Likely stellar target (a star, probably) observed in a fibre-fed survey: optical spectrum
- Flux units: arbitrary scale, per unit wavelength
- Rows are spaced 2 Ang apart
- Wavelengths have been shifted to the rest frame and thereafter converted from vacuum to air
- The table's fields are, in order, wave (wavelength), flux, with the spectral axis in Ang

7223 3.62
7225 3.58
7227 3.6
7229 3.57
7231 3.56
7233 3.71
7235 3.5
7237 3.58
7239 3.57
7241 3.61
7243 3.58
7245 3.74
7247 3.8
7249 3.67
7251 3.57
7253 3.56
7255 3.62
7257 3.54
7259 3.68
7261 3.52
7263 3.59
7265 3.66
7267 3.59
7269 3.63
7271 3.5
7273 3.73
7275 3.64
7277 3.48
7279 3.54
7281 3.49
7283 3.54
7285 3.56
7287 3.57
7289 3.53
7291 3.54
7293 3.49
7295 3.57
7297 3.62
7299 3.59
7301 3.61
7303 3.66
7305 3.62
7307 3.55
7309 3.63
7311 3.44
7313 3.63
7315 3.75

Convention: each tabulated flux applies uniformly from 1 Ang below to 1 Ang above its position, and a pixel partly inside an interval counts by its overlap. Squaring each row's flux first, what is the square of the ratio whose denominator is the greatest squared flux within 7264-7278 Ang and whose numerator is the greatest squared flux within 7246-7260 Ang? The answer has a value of 1.08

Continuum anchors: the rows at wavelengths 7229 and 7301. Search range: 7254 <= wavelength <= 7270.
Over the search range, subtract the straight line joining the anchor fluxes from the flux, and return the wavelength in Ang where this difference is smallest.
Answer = 7261 Ang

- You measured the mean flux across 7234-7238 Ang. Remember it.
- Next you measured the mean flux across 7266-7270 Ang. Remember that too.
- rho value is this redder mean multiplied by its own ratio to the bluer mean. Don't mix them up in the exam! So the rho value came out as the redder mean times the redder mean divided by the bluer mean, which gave 3.68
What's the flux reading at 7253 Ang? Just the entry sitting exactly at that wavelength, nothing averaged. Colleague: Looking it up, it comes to 3.56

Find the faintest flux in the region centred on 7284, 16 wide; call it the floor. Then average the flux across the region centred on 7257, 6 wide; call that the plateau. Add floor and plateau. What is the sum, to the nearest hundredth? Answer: 7.09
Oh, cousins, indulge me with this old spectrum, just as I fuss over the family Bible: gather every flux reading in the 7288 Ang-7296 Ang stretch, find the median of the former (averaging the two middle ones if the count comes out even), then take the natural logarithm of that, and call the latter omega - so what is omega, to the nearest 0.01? 1.26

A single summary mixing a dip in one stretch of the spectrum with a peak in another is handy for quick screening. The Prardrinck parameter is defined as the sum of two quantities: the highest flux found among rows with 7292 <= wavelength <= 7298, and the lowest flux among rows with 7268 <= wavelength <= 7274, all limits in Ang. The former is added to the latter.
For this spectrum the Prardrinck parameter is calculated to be 7.12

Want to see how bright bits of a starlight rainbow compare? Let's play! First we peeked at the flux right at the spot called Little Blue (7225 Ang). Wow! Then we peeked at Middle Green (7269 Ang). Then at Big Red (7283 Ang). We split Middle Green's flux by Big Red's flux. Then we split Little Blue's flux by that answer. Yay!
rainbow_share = 3.49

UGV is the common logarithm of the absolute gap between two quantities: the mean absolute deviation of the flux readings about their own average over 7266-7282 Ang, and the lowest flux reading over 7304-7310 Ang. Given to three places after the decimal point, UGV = 0.541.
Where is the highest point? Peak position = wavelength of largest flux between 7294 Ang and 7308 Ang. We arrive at 7303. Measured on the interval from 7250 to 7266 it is 7259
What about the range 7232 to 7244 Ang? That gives 7233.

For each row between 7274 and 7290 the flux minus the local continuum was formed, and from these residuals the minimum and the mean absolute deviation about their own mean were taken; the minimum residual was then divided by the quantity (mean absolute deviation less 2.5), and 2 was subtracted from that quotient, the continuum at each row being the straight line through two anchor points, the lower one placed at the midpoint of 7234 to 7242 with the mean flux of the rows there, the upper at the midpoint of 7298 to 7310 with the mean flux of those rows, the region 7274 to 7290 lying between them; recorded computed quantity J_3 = -1.95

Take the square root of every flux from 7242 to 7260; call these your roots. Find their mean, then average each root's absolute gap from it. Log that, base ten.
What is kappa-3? -1.72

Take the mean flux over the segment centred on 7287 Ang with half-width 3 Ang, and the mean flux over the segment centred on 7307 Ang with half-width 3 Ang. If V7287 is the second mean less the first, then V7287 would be 0.05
